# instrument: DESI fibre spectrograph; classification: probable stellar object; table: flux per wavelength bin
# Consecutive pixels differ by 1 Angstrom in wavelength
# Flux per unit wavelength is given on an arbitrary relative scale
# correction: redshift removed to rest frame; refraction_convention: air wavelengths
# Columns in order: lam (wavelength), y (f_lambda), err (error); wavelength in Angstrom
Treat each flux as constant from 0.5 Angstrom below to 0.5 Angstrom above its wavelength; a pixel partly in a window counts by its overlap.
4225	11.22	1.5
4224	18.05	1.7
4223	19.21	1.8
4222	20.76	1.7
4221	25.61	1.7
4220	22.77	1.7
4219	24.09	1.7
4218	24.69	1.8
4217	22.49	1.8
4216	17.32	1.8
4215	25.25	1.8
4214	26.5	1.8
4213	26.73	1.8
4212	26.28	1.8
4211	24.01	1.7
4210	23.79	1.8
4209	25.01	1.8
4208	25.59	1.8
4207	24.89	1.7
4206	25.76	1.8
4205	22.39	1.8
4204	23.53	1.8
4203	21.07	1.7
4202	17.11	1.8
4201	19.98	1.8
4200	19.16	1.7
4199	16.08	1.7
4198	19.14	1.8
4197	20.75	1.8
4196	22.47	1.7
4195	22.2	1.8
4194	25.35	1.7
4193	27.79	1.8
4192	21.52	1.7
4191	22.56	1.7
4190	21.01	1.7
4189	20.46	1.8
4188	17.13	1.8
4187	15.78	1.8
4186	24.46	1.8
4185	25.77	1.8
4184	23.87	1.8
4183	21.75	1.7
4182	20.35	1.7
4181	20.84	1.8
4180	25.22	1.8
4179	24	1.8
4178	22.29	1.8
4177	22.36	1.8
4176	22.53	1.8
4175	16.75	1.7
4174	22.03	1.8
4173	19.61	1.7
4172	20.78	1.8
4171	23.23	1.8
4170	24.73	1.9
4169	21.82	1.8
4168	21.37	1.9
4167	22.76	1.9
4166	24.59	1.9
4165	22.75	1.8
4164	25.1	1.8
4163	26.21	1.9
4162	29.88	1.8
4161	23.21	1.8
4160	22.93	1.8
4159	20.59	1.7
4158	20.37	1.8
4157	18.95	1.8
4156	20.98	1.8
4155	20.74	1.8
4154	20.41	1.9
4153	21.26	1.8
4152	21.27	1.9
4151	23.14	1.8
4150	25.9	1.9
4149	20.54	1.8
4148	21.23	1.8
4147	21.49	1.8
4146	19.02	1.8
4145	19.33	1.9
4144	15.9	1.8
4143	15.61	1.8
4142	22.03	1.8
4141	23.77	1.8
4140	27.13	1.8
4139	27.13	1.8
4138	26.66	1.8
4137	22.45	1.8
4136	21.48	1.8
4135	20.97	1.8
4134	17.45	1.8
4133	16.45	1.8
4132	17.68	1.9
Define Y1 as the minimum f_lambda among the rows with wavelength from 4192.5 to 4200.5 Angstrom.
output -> 16.08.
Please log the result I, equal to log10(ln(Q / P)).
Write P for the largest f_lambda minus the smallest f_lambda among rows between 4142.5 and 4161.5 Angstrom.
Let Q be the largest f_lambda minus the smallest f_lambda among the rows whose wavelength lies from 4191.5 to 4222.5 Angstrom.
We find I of -0.89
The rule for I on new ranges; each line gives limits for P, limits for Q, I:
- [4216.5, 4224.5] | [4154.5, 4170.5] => -0.43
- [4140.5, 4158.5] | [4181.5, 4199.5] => -0.81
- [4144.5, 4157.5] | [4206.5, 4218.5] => -0.52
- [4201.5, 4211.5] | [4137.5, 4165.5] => -0.30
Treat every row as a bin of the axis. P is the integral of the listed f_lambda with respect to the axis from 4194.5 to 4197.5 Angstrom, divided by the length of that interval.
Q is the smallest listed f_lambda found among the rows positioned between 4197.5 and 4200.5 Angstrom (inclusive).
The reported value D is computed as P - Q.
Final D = 6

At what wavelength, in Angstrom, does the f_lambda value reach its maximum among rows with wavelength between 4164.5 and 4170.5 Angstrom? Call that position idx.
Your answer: 4170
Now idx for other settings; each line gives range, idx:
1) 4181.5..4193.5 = 4193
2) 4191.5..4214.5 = 4193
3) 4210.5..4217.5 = 4213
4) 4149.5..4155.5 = 4150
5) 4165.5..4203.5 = 4193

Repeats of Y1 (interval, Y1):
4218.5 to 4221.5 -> 22.77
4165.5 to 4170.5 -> 21.37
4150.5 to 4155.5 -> 20.41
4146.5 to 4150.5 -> 20.54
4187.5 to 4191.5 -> 17.13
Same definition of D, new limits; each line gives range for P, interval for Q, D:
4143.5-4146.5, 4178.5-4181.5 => -3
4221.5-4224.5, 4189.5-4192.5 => -2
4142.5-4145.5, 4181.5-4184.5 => -3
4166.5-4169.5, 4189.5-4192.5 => 1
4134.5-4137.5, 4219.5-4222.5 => 1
